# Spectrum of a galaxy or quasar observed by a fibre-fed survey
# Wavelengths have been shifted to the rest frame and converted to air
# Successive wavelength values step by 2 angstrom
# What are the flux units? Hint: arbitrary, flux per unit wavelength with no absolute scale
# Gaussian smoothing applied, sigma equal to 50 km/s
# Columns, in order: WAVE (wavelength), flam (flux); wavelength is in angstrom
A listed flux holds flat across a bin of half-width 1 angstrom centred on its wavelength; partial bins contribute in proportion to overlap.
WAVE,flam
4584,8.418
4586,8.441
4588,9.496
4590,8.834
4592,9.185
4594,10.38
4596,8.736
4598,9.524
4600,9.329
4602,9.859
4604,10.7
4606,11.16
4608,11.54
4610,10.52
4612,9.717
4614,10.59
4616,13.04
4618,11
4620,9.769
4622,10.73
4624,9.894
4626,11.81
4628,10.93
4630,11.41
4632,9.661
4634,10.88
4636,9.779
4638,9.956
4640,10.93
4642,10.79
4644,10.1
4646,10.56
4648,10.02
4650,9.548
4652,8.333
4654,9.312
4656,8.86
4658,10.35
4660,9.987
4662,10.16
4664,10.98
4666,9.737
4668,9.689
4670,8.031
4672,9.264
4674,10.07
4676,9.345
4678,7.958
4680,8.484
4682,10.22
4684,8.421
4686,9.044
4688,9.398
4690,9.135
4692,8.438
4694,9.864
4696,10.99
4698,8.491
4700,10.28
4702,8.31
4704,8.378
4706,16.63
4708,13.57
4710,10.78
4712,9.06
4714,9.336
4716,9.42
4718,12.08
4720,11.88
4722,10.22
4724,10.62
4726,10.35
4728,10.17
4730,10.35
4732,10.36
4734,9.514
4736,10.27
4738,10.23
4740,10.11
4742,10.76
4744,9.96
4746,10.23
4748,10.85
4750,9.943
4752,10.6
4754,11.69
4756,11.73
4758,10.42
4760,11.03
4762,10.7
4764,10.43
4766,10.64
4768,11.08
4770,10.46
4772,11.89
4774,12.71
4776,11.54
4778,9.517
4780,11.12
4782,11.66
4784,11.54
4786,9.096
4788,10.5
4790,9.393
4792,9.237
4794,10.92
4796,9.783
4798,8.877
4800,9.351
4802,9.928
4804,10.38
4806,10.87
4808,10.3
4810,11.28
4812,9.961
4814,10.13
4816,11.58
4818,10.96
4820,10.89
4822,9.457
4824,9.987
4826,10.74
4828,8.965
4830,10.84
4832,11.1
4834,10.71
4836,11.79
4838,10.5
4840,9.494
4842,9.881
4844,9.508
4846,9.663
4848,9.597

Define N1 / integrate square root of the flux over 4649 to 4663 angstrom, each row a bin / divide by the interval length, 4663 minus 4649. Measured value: 3.08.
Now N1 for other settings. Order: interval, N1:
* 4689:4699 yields 3.06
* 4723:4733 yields 3.22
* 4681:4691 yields 3.04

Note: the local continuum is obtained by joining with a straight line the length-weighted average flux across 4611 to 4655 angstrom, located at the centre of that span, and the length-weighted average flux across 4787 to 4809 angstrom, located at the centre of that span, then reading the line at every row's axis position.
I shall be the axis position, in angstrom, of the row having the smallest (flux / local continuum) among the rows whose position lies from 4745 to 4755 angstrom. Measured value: 4750 angstrom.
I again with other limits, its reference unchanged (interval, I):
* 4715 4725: 4716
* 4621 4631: 4624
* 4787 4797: 4792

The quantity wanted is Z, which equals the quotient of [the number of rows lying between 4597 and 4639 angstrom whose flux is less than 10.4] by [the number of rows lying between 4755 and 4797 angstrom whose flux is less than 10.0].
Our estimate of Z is 1.8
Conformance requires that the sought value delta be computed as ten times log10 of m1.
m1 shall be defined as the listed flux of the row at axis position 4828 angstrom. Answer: 9.5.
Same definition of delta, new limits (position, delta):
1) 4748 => 10.4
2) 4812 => 10.0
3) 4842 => 9.9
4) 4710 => 10.3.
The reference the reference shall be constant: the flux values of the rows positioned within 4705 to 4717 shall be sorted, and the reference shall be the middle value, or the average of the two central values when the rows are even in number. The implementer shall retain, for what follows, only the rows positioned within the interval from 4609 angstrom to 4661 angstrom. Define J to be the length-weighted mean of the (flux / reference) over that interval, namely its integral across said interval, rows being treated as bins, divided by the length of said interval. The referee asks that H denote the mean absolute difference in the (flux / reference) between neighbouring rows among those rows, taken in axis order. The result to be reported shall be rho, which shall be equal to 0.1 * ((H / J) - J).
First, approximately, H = 0.097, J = 1.02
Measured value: -0.0928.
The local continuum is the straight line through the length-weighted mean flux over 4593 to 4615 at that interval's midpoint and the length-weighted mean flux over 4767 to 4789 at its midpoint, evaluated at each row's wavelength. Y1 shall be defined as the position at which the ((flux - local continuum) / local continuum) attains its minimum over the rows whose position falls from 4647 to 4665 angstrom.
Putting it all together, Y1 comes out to 4652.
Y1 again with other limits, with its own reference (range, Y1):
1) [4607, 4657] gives 4652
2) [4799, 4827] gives 4800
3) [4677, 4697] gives 4678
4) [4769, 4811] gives 4798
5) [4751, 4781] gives 4778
